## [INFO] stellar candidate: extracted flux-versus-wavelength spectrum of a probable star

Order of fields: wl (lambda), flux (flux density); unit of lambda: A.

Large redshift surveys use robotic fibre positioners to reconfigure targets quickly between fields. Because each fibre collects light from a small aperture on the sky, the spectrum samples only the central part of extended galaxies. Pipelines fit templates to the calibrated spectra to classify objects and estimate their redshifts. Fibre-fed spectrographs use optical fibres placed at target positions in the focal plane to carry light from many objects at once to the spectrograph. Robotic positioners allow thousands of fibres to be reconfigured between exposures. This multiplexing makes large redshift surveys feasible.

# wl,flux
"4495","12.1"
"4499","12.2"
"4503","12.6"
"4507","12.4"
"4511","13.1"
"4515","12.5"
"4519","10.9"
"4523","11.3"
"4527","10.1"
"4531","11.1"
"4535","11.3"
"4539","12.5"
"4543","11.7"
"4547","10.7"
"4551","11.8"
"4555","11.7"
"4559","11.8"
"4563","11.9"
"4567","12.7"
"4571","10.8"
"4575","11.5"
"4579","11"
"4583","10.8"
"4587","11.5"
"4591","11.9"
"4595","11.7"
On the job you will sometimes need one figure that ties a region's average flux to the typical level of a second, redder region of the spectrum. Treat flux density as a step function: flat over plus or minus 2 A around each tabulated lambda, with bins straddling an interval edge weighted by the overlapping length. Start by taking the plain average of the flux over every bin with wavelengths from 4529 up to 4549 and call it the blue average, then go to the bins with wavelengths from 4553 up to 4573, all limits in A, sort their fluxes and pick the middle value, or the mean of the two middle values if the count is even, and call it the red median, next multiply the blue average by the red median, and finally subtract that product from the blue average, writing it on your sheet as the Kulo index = -124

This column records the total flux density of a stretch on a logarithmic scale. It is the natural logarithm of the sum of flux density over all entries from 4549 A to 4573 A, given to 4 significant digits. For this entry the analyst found 4.258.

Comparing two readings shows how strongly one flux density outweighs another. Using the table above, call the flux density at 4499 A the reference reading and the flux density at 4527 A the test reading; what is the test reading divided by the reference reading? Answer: 0.83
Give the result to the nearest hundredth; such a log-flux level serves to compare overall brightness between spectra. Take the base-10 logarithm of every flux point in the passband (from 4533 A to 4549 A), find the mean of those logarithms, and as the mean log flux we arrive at 1.06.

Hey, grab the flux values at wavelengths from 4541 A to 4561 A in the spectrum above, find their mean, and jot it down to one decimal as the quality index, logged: 11.5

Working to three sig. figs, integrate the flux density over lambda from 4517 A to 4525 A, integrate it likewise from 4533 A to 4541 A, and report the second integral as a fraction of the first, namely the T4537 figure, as 1.07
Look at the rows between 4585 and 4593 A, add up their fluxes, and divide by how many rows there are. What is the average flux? 11.7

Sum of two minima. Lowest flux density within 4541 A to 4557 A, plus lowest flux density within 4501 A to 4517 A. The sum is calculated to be 23.1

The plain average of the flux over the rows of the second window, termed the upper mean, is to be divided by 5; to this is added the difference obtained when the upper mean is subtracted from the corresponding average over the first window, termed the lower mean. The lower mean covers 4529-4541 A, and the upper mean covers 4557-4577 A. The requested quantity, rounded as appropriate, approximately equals 2.2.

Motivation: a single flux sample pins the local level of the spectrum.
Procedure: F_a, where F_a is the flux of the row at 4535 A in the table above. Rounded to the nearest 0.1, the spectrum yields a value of 11.3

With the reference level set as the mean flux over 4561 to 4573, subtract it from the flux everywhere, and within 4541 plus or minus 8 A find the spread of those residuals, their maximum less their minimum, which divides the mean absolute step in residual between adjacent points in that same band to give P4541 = 0.56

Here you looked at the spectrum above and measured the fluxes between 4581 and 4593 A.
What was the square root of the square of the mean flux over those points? 11.4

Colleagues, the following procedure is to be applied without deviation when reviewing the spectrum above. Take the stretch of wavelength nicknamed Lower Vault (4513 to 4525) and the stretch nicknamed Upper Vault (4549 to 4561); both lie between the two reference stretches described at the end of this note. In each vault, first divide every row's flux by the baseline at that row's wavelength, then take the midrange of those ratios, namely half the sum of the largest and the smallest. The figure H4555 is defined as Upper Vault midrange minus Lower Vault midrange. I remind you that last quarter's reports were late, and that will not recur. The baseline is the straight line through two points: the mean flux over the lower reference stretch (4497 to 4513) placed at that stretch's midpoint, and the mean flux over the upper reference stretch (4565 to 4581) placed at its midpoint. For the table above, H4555 0.055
